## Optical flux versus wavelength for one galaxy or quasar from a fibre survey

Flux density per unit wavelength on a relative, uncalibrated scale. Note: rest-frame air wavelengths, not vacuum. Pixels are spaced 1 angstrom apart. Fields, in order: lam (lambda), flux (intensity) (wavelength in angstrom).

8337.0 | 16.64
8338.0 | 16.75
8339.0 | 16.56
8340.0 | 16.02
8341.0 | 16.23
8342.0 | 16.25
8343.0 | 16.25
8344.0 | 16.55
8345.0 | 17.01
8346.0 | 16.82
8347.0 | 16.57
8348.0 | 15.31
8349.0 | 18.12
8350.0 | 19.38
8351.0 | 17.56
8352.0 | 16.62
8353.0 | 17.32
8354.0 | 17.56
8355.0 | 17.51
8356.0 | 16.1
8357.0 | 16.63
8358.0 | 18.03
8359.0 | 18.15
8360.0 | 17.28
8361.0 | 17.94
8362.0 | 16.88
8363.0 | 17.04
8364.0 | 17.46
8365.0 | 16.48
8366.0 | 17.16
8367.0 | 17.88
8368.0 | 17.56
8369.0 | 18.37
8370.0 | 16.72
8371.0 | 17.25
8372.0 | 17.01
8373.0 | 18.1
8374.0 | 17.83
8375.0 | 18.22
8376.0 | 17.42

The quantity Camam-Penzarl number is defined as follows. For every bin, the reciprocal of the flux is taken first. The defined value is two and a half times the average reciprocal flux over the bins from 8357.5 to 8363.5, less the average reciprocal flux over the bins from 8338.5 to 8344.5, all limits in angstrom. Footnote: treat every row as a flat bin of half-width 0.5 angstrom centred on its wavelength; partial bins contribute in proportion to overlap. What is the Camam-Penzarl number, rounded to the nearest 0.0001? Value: 0.0812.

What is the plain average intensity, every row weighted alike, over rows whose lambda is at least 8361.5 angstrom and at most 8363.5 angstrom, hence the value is 17.0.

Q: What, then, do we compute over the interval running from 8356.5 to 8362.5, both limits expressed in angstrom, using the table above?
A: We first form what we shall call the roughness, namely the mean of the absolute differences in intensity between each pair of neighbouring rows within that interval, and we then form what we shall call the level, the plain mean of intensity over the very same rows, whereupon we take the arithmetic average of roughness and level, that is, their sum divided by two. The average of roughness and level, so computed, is 9.15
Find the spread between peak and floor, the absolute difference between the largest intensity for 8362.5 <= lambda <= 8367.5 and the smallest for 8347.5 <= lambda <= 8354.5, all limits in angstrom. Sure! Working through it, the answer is 2.6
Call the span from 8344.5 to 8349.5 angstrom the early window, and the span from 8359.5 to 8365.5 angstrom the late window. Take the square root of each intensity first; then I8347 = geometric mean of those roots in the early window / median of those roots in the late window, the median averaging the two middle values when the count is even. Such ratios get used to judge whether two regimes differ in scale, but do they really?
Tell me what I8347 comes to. 0.988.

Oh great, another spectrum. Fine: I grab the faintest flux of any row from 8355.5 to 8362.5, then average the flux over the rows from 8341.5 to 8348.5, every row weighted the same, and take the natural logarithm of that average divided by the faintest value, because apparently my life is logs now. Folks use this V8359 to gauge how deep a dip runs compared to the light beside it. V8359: 0.018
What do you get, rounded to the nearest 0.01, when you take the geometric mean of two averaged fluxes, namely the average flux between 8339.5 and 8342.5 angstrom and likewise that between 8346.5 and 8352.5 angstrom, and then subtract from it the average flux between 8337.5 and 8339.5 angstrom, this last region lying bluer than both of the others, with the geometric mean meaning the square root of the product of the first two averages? 0.05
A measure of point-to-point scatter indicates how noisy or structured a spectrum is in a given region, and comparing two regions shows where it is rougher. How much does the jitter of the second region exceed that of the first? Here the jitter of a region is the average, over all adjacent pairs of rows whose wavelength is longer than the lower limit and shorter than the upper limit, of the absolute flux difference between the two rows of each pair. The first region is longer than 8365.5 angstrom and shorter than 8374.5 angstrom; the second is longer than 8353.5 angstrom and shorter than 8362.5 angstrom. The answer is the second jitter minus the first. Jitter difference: 0.1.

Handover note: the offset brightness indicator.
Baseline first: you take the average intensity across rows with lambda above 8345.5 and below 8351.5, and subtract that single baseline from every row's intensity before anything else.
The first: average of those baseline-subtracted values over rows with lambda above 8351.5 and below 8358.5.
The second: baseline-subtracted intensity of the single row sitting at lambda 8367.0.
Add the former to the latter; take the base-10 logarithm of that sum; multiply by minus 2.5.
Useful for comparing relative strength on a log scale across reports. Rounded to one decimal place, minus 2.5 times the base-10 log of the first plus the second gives 1.0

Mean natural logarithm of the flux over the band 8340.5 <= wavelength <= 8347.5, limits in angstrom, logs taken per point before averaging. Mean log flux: 2.80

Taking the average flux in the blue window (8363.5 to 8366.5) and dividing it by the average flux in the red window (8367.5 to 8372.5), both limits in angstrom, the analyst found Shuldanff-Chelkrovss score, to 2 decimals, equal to 0.98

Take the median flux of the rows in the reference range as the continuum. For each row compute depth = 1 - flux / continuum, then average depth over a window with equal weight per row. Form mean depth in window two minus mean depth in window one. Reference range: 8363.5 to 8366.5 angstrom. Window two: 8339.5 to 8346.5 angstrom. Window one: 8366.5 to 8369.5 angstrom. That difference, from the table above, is 0.09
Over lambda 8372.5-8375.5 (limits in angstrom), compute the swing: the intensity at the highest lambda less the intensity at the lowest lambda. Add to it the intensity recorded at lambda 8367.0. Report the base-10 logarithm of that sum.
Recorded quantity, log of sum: 1.26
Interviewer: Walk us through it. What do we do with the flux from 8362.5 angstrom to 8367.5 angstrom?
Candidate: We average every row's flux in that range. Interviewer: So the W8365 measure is 17.2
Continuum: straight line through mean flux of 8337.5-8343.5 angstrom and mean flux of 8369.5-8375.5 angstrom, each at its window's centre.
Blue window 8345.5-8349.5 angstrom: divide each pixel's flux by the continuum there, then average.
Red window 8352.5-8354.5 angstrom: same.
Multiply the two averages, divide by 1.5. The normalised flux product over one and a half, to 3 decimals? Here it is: 0.695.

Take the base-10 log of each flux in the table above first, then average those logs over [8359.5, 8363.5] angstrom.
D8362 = 1.24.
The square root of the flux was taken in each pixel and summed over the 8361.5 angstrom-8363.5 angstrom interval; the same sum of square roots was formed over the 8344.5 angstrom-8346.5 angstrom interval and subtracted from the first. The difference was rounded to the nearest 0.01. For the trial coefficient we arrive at 0.01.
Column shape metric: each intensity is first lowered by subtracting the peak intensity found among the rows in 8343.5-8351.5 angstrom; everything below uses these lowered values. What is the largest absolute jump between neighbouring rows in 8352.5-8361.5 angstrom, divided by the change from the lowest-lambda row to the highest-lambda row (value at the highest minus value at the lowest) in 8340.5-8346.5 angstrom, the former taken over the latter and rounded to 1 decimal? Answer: 2.4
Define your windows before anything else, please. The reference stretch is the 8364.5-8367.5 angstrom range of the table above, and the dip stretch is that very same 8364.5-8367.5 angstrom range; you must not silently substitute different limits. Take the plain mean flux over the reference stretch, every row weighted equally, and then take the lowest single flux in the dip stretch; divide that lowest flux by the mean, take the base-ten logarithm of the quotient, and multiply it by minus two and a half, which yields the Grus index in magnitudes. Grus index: 0.045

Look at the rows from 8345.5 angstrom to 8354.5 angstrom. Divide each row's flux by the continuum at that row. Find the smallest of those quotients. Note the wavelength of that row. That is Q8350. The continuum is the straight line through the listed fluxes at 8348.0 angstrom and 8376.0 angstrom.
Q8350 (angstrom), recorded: 8348.0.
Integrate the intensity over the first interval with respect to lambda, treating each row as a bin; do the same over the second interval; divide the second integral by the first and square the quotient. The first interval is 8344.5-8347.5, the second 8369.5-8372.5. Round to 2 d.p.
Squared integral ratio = 1.02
